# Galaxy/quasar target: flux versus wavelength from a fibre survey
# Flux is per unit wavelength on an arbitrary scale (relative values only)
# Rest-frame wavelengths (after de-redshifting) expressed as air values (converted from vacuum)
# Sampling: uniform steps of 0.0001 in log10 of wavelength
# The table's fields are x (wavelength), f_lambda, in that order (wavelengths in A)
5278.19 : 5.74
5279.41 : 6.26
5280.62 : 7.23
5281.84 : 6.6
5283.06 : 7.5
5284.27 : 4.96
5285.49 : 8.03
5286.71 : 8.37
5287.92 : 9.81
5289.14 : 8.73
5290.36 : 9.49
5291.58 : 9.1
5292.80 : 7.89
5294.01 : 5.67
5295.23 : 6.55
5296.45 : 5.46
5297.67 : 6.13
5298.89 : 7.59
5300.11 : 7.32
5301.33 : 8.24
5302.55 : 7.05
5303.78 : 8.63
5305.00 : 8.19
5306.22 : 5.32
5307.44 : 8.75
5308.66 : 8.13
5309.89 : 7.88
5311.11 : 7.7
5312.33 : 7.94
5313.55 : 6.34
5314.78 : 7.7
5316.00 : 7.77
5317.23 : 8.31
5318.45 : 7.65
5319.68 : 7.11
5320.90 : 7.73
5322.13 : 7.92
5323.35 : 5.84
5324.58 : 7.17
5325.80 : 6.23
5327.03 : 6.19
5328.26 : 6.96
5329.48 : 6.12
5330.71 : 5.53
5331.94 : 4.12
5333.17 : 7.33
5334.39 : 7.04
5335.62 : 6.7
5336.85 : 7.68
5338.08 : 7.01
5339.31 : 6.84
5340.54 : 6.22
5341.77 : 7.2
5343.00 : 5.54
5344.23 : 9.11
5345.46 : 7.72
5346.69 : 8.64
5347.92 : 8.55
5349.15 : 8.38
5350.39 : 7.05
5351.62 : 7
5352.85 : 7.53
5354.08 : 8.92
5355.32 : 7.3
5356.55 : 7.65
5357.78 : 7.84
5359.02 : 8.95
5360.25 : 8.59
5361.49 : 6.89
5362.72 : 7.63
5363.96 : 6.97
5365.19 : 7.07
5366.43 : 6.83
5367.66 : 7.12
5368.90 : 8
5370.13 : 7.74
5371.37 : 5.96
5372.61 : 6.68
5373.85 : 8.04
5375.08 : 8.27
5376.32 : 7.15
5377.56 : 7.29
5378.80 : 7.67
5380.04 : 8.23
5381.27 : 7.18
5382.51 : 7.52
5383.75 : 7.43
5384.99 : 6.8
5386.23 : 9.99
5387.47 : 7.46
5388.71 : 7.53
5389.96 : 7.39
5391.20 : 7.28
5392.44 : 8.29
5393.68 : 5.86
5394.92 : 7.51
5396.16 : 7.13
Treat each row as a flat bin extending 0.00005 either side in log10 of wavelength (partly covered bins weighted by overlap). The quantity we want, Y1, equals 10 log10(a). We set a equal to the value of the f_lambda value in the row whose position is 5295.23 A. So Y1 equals 8.2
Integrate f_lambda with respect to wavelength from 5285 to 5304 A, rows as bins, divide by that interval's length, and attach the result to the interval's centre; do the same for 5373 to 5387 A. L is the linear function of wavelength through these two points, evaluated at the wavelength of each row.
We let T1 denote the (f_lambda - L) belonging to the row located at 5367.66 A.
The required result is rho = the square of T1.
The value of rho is 0.4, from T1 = -0.6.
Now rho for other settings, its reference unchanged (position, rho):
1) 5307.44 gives 1.0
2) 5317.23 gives 0.3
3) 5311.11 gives 0.0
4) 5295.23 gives 1.4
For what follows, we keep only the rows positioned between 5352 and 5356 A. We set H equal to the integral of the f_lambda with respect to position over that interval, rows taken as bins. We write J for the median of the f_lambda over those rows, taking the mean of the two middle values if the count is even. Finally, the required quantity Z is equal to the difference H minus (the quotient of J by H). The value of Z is 31.2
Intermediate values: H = 31.4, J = 7.5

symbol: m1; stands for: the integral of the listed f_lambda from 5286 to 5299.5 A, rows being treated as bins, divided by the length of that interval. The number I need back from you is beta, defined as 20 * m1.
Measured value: 154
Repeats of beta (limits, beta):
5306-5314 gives 151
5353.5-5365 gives 156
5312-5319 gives 152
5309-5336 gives 140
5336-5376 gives 150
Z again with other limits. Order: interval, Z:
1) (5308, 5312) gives 31.4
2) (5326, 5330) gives 25.4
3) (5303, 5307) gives 29.4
